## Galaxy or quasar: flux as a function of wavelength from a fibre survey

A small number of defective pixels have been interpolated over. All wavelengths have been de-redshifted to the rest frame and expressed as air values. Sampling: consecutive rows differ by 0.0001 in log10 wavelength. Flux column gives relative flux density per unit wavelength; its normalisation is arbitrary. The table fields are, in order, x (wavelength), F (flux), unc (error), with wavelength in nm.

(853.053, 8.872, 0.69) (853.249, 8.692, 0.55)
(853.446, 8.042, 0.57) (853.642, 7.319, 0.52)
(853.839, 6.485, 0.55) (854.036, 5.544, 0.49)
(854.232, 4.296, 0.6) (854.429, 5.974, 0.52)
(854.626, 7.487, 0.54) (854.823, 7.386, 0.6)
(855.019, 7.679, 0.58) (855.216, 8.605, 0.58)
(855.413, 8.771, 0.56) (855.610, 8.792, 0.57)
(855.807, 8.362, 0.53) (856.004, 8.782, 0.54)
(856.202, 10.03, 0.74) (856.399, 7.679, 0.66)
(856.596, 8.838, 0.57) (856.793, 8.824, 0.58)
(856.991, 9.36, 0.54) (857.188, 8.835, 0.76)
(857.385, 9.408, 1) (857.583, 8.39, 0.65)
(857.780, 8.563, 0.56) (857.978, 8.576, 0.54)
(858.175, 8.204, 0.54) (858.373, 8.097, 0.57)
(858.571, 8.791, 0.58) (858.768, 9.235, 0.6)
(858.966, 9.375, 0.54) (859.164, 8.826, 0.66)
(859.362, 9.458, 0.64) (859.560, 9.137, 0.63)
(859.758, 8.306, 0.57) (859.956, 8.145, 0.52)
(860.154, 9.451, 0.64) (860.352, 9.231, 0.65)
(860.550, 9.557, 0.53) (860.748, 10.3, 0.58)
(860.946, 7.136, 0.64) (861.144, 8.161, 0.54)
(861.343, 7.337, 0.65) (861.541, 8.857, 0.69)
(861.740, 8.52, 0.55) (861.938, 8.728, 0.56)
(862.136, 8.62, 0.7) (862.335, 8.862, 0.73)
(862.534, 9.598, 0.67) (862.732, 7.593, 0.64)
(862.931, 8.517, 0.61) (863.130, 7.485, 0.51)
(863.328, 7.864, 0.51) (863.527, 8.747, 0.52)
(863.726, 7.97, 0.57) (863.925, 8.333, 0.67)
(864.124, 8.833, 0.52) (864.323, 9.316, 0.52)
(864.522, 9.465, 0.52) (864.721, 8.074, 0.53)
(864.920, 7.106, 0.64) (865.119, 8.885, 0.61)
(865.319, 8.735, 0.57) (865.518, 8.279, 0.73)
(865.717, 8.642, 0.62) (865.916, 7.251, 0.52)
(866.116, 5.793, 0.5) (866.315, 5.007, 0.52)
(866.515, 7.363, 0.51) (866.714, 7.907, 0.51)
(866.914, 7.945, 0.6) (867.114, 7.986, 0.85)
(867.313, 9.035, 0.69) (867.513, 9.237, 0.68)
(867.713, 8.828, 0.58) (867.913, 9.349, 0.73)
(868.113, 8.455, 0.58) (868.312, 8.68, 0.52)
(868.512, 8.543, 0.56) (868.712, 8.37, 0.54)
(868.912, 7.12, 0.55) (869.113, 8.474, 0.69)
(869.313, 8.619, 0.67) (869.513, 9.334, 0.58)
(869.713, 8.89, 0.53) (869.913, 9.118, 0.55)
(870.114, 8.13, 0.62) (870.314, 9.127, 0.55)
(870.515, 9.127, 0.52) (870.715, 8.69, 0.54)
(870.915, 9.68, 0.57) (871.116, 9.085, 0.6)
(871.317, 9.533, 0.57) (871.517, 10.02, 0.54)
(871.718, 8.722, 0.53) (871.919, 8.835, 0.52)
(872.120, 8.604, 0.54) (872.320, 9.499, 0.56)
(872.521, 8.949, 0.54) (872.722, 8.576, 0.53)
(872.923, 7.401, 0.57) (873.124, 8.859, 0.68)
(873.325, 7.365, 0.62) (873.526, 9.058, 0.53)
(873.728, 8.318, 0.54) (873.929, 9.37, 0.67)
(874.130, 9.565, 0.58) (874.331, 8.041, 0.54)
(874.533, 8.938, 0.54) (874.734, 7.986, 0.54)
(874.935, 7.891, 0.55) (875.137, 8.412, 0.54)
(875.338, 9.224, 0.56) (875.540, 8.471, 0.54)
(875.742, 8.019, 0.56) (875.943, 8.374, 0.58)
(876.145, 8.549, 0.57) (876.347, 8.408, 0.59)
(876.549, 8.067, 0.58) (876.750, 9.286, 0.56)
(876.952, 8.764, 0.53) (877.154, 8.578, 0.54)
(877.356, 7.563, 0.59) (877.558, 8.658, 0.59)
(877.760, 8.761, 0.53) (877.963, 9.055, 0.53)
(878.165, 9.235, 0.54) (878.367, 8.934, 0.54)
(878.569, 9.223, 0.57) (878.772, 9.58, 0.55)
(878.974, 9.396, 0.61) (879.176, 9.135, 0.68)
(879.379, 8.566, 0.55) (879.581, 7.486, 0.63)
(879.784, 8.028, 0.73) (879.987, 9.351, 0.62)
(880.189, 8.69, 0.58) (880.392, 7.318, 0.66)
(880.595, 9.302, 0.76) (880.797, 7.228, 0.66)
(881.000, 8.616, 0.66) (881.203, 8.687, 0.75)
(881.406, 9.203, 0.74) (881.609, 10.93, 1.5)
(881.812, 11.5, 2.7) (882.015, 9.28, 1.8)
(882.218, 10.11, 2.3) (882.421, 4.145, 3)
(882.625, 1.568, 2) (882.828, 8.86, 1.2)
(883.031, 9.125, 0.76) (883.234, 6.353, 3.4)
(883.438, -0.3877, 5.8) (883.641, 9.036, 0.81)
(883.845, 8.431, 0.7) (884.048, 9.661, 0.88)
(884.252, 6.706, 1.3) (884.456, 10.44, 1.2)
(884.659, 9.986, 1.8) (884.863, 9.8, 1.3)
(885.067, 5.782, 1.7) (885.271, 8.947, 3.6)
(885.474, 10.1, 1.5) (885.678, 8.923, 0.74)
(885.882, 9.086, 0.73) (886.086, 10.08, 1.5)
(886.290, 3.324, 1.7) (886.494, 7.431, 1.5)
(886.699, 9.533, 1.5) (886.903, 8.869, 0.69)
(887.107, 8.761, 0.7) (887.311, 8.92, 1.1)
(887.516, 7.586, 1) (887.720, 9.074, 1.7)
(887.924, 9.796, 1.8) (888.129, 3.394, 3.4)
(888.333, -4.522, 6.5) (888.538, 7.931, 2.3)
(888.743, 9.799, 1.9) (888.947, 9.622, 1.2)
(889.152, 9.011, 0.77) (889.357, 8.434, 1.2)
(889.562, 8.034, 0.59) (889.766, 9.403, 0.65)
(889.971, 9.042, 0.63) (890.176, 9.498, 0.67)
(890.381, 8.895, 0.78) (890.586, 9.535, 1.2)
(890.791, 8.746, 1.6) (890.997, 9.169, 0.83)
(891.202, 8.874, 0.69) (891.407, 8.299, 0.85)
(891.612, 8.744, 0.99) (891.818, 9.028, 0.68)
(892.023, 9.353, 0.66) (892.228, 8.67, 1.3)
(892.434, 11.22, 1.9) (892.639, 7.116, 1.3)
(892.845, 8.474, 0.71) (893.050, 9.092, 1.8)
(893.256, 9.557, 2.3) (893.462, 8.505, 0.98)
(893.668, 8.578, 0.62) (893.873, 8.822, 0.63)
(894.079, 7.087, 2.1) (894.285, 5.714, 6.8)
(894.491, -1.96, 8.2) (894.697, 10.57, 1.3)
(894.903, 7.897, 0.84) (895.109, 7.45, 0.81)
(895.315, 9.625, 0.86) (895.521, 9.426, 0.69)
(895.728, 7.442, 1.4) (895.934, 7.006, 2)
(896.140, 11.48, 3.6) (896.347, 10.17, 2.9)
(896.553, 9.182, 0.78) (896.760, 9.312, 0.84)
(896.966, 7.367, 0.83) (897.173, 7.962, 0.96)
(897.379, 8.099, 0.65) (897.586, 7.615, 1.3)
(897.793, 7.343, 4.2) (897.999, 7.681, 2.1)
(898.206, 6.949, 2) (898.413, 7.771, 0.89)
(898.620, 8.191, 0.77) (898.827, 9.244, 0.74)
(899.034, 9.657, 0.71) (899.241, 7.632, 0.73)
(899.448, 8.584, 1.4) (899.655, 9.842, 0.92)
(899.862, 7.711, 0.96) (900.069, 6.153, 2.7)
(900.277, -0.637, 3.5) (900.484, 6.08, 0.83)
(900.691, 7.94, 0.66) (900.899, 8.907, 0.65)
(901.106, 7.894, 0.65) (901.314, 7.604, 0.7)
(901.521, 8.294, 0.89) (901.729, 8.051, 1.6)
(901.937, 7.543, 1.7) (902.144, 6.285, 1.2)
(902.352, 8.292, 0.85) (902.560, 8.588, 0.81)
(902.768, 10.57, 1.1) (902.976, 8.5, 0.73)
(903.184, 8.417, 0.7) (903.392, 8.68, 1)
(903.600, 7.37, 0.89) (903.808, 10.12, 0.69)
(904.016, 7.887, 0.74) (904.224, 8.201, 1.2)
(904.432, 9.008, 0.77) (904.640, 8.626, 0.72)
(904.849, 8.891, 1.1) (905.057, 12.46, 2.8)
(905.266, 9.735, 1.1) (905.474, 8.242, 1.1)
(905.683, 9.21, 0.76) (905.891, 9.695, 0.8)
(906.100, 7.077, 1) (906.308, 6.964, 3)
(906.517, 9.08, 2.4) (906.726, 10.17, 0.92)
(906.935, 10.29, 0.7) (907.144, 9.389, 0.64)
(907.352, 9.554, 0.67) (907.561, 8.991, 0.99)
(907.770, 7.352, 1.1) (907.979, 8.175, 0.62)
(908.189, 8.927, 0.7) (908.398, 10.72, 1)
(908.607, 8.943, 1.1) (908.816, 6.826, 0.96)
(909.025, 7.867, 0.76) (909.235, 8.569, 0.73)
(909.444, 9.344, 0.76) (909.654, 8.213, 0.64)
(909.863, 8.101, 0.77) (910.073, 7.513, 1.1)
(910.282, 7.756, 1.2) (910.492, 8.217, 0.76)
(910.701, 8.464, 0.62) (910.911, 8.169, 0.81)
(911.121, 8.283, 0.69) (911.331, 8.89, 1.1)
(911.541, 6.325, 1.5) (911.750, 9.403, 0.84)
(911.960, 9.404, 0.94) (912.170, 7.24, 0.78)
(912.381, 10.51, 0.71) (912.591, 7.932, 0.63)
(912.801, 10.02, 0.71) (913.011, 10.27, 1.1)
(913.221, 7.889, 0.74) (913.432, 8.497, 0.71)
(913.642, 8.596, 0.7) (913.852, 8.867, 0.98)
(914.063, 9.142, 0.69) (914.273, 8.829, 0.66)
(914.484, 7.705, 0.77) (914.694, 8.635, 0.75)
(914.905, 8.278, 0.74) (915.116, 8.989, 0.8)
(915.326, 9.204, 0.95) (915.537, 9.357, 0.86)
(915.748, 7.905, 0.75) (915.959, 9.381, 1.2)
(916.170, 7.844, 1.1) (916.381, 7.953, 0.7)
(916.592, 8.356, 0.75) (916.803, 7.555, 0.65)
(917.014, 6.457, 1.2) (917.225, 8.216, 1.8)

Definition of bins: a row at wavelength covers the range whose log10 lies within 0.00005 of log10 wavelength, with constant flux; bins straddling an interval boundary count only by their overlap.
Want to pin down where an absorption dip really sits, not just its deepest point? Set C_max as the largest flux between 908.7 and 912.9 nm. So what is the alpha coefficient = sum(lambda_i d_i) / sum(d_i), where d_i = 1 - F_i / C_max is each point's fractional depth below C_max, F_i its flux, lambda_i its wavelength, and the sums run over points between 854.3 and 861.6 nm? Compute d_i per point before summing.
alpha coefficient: 857.71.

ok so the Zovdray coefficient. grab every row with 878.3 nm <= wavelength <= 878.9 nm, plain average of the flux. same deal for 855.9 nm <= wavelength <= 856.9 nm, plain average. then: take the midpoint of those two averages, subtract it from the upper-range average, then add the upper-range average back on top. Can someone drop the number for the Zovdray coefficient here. 9.5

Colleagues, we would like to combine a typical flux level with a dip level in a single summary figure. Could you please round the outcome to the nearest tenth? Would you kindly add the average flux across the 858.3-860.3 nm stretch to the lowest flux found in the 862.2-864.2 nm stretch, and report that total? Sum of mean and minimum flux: 16.4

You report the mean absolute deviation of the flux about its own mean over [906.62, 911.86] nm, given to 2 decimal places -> 0.82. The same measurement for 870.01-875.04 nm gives 0.54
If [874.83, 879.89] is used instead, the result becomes 0.46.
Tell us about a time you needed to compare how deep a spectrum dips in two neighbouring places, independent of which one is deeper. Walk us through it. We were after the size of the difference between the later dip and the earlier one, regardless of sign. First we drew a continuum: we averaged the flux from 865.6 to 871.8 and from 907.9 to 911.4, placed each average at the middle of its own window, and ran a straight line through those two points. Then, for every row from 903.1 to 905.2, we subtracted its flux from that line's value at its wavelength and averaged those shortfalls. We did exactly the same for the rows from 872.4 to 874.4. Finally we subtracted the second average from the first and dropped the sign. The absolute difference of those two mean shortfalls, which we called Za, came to 0.45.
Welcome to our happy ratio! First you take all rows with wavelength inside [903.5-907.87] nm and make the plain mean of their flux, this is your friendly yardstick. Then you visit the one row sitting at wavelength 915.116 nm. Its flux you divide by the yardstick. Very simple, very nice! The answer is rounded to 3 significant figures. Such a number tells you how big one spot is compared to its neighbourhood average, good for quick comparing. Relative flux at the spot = 1.00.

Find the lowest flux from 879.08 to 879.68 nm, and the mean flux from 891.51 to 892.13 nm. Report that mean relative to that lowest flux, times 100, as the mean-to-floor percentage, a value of 121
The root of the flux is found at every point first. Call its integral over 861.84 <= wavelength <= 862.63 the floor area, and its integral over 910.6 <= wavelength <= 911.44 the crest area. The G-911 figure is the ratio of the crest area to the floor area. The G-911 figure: 1.03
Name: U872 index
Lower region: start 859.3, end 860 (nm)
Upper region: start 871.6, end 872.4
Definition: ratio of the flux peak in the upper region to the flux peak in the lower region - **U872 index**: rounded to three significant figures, 1.00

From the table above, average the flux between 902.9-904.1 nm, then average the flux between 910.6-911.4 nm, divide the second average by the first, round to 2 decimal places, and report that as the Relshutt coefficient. 0.99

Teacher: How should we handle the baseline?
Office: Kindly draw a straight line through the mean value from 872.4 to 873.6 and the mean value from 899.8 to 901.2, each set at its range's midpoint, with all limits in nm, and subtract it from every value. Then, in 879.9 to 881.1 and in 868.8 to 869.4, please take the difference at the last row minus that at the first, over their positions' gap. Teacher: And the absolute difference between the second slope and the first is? 4.5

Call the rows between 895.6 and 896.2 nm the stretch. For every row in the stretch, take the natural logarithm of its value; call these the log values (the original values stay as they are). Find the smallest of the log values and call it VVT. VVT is 1.95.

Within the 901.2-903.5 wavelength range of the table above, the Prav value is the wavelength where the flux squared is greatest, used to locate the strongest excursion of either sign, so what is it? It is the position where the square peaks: 902.768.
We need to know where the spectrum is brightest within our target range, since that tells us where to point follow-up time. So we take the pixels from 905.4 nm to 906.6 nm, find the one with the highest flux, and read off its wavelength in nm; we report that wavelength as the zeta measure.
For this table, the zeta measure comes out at 905.891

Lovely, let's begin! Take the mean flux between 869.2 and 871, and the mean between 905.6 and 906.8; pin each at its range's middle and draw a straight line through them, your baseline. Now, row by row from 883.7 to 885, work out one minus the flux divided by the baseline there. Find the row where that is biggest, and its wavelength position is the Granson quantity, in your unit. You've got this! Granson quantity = 884.252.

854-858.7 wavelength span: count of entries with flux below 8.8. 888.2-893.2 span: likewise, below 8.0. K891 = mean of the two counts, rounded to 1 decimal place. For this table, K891 10.5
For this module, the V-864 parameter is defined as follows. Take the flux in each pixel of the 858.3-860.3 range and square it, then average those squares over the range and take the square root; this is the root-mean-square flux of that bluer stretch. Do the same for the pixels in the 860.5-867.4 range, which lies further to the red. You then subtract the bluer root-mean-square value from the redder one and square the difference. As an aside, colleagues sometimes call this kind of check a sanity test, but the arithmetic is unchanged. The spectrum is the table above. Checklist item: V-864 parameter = 0.37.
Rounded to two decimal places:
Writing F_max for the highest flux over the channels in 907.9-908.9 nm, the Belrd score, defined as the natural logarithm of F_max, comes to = 2.37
